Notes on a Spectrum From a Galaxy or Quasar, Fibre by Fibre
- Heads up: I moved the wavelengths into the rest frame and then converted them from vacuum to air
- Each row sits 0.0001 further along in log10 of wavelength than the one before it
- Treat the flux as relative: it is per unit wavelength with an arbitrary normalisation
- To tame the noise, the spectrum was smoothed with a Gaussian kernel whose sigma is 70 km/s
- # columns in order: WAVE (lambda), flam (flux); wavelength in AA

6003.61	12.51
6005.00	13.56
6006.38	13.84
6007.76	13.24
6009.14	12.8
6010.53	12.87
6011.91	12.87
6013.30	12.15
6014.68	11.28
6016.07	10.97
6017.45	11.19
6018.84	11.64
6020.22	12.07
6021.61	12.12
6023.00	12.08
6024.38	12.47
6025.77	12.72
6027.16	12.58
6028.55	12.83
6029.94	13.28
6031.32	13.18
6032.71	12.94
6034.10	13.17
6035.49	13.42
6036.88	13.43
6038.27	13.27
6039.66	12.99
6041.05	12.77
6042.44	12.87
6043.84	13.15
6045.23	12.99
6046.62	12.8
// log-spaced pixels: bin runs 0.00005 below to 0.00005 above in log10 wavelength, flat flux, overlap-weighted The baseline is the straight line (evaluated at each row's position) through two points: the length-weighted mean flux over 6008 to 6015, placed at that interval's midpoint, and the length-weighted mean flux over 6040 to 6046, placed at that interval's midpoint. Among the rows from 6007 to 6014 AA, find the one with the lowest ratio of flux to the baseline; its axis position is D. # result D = 6013.30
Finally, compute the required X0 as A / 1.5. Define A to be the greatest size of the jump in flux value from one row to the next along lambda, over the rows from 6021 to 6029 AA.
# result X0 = 0.26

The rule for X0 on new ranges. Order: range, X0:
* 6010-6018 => 0.58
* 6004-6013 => 0.40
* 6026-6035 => 0.30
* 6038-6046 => 0.19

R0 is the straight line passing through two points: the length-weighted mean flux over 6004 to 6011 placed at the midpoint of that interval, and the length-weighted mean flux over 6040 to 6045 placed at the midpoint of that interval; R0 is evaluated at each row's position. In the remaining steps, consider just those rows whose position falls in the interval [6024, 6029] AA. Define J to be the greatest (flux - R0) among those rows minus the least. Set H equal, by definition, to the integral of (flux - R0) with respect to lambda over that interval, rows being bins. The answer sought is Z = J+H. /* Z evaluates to -1.7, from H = -2.1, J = 0.40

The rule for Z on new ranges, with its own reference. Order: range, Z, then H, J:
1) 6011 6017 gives -6.2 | -8.1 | 1.86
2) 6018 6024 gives -6.3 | -6.8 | 0.50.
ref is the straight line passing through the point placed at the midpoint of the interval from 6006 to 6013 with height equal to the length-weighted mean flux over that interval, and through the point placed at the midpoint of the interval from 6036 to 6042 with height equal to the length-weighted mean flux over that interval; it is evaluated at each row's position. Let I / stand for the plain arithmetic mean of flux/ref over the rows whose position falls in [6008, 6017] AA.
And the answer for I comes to 0.93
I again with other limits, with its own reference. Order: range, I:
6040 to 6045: 0.98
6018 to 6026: 0.93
